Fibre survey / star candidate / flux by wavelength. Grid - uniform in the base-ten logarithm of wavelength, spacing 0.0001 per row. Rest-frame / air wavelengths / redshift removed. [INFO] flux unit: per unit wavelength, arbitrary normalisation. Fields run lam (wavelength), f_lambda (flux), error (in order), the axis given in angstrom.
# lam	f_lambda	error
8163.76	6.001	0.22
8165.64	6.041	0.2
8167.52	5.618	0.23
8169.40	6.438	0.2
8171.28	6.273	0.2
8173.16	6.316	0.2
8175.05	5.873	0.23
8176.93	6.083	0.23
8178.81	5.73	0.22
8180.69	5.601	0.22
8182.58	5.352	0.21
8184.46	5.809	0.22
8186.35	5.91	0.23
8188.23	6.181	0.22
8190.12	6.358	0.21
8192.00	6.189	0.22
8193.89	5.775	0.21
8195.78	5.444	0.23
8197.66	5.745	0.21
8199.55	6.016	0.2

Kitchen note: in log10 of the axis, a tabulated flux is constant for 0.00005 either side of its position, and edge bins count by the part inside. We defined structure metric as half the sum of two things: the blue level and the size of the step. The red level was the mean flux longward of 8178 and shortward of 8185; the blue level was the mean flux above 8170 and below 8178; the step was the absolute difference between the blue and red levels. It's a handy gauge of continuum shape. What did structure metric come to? 3.3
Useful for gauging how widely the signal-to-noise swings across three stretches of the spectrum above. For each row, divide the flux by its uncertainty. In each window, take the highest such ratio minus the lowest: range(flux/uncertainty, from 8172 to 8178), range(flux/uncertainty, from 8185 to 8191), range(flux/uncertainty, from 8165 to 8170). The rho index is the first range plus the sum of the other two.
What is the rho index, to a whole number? 18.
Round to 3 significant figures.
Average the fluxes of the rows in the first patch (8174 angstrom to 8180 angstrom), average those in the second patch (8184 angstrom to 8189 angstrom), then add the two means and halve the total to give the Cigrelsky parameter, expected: 5.93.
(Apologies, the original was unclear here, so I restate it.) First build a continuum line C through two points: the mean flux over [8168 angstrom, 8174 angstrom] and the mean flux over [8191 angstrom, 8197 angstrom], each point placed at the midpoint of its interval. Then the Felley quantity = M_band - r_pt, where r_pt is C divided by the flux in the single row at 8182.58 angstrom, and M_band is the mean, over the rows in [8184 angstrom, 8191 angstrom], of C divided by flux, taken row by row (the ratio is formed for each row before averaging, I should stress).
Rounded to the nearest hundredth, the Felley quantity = -0.15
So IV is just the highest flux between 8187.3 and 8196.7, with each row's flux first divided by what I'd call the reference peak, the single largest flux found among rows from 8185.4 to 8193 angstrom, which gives 1.00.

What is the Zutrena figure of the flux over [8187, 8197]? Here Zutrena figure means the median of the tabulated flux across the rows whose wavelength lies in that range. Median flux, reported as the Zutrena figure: 6.18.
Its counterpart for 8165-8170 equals 6.04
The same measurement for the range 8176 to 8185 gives 5.73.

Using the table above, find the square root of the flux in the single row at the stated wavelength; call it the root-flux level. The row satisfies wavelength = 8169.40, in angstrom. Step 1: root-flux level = 2.54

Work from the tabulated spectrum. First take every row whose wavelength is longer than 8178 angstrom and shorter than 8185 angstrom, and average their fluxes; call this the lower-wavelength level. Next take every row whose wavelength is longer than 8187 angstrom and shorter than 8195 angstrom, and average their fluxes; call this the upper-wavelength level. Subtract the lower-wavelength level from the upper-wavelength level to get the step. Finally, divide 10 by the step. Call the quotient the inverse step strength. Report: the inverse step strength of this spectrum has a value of 20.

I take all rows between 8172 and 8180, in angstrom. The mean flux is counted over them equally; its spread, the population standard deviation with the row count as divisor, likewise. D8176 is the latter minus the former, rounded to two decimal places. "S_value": -5.78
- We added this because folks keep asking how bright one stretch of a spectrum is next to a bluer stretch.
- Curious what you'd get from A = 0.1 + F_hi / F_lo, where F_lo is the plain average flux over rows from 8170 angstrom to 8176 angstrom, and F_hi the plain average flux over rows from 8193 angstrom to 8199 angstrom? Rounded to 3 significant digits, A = 1.02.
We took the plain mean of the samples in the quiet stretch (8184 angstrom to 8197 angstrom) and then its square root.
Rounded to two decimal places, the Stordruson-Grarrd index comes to 2.44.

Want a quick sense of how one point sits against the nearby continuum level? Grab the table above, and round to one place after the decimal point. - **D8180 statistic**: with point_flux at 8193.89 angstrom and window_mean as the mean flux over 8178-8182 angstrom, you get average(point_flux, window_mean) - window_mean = 0.1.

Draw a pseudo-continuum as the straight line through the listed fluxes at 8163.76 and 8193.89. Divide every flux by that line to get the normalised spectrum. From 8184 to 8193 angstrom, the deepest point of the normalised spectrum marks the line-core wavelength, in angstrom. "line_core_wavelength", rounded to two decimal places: 8184.46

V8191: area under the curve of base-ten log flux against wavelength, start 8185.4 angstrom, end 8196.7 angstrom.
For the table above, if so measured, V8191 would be 9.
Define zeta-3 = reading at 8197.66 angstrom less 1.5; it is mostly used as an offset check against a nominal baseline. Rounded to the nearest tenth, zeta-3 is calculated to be 4.2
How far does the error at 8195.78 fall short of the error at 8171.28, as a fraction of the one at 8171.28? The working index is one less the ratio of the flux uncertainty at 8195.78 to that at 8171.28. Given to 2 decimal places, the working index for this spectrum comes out -0.15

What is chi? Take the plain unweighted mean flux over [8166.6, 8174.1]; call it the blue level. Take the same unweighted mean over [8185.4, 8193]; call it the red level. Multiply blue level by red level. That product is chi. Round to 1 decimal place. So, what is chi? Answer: 38.0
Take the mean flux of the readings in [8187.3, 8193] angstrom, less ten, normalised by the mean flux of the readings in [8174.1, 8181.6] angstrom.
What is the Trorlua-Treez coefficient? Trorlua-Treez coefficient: -0.65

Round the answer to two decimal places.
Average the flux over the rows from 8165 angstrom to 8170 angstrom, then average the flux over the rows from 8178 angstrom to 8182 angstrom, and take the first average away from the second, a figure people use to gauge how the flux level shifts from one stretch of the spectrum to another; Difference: -0.37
